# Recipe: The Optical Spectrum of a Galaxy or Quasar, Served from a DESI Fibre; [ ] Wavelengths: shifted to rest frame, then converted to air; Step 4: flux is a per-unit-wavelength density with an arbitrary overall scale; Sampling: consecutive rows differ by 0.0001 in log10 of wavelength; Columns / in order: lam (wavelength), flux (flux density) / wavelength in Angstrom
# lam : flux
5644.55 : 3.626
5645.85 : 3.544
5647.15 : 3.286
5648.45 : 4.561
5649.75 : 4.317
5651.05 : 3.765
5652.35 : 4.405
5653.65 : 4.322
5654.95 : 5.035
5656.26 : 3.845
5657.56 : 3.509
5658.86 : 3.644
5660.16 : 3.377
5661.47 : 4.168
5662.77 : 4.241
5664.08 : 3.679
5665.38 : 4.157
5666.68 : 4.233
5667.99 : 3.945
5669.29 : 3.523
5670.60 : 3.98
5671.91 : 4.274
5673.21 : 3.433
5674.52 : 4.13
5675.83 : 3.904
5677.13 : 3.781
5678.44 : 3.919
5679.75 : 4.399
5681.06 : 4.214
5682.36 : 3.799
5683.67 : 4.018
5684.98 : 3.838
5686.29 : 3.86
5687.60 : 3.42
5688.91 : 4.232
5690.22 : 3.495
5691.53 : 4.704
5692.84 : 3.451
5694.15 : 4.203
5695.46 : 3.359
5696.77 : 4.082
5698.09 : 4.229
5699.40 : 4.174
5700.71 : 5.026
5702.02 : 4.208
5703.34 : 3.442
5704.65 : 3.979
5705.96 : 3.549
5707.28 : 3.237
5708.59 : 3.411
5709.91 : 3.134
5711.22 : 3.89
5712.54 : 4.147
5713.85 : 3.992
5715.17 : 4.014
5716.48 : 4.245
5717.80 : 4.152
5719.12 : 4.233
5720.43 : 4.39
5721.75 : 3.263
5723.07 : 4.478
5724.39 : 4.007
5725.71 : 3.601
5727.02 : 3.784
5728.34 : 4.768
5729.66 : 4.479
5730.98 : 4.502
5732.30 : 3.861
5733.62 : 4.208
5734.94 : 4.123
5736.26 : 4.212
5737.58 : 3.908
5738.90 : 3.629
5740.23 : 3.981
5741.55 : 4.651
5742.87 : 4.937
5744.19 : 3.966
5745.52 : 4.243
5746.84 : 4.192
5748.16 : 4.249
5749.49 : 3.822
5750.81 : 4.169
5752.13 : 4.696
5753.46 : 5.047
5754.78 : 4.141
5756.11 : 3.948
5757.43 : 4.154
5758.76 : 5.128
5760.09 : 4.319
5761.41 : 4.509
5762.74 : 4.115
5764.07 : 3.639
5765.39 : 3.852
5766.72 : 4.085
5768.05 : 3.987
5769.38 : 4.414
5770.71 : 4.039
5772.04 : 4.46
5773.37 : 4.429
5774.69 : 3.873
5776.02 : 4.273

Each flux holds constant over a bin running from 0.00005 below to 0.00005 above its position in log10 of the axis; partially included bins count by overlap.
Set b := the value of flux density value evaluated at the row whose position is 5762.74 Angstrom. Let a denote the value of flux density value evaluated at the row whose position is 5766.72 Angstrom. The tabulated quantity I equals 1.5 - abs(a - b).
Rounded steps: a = 4.085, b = 4.115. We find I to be 1.47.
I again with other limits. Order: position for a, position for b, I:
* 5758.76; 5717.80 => 0.52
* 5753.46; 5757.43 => 0.61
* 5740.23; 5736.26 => 1.27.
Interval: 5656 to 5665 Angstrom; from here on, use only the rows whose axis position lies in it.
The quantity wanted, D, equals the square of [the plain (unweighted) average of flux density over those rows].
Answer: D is 14.3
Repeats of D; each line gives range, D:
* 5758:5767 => 17.9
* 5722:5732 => 17.9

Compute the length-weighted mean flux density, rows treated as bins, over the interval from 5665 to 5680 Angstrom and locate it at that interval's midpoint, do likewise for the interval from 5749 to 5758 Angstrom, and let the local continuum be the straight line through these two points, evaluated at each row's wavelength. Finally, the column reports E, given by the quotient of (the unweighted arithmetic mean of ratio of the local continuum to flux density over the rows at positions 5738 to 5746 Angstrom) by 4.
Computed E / 0.254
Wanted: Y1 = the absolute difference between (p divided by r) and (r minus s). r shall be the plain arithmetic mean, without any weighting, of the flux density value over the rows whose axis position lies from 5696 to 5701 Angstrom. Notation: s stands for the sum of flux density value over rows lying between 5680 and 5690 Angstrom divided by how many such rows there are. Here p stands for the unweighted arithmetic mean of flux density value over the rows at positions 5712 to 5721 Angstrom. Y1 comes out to 0.5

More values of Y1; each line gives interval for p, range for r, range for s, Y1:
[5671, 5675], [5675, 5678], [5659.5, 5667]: 1.2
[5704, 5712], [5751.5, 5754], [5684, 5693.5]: 0.3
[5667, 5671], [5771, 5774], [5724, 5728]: 0.2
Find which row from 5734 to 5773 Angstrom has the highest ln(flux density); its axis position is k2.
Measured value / 5758.76 Angstrom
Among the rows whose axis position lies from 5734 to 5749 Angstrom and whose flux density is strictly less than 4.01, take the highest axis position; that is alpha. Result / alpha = 5744.19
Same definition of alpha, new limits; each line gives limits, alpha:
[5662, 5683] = 5682.36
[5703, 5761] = 5756.11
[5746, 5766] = 5765.39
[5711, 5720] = 5713.85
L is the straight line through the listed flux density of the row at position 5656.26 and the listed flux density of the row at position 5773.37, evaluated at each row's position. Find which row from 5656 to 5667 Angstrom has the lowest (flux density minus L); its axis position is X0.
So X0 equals 5660.16 Angstrom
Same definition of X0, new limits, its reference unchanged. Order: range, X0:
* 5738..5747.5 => 5738.90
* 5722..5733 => 5725.71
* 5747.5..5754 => 5749.49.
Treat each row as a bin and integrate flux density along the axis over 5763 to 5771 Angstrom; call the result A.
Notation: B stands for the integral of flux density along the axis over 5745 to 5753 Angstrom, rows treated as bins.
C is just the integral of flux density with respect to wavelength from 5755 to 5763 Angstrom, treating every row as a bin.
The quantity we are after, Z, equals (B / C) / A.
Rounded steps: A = 32.0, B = 34.0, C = 35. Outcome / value 0.0304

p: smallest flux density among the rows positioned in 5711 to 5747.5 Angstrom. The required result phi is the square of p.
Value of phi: 10.6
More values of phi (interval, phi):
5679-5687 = 14.4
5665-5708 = 10.5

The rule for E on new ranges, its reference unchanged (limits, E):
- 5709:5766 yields 0.257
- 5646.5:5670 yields 0.247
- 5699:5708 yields 0.264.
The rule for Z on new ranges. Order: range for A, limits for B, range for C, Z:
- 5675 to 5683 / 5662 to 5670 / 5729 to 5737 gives 0.0293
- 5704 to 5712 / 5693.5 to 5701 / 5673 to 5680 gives 0.0398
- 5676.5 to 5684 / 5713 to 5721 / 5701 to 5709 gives 0.0373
